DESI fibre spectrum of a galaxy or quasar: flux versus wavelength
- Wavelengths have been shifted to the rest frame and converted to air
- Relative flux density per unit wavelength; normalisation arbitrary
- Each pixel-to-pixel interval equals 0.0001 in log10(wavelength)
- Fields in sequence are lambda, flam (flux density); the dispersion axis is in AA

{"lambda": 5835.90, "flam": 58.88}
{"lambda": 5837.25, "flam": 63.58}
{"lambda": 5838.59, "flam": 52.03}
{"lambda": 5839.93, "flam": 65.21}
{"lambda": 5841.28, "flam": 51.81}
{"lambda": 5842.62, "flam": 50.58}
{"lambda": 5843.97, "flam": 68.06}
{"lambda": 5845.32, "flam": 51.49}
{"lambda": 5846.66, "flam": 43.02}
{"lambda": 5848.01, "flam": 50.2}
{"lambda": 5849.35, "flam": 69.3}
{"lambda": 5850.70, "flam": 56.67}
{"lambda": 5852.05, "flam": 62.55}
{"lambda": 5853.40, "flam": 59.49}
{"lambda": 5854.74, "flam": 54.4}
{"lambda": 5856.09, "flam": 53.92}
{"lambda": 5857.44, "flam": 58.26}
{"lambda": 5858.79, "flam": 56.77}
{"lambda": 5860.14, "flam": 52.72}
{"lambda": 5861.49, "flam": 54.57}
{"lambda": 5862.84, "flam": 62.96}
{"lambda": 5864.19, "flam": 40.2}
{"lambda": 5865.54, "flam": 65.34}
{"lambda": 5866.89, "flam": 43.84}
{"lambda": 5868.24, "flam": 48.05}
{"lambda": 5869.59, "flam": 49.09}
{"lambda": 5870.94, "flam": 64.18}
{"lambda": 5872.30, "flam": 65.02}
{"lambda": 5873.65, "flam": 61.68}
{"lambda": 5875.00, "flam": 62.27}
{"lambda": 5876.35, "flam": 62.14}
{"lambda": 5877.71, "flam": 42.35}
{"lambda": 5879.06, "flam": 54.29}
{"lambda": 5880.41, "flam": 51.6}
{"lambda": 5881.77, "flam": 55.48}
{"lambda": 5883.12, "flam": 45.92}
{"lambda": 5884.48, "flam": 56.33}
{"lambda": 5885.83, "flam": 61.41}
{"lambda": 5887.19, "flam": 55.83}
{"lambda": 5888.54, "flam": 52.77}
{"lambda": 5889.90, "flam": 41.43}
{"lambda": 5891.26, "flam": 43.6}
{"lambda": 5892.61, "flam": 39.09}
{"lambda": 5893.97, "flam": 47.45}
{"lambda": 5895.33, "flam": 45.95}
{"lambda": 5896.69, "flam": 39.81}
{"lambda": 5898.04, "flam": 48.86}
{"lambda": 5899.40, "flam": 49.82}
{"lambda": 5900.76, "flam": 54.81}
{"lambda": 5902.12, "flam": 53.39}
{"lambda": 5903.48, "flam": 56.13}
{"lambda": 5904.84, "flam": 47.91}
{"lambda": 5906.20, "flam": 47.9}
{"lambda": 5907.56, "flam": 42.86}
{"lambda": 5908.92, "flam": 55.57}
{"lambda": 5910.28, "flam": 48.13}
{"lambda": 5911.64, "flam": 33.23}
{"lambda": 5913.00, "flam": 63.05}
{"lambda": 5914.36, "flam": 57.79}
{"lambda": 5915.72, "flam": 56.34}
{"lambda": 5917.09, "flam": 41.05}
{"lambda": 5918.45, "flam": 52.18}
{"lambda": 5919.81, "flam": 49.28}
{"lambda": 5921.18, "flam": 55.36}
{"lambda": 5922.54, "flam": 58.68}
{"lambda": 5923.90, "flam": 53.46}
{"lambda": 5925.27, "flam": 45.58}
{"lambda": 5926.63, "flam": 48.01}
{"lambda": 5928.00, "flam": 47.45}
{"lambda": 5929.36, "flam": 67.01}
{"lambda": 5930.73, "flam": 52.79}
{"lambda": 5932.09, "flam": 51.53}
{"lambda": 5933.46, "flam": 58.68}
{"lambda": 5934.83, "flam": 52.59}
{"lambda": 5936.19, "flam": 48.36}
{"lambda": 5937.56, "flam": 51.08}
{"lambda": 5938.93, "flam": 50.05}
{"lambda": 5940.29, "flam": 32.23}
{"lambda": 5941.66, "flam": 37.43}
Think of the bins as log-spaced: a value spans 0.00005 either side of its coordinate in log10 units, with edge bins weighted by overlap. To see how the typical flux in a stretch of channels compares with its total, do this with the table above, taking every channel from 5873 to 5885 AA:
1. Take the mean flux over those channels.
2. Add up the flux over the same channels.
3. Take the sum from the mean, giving -437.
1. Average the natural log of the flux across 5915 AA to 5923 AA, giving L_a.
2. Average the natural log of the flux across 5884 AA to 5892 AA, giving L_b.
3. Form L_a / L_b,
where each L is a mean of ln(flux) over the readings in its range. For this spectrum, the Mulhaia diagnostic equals 1.00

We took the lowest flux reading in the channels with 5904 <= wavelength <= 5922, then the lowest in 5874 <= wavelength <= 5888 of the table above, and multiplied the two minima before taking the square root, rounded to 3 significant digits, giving 37.5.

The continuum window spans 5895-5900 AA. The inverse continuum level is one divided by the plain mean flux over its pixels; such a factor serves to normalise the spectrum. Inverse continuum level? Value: 0.0217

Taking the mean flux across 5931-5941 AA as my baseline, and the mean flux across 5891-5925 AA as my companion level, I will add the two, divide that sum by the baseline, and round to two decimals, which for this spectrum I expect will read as 2.01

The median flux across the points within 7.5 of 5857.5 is 57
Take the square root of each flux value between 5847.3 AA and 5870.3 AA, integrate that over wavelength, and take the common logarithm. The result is 2.23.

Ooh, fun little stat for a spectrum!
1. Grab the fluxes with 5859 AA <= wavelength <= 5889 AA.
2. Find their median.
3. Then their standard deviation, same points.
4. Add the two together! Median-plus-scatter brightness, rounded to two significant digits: 63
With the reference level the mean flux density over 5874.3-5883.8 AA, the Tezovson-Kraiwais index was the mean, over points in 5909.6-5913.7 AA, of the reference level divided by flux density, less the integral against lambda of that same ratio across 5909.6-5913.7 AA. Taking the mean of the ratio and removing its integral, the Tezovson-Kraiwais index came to -3.7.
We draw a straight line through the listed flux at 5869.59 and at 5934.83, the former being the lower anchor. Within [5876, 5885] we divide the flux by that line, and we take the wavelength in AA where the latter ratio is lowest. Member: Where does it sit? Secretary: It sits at 5877.71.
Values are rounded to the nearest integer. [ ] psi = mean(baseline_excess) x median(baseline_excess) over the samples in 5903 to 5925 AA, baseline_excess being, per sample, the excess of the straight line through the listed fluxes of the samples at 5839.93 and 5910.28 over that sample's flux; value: 24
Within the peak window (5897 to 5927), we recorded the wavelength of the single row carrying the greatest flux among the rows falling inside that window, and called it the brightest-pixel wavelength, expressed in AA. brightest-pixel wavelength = 5913.00 AA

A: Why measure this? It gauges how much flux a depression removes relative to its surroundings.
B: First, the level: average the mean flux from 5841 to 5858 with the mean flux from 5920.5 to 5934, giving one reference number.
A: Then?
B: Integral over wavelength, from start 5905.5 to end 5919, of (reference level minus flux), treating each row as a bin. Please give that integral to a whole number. 71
